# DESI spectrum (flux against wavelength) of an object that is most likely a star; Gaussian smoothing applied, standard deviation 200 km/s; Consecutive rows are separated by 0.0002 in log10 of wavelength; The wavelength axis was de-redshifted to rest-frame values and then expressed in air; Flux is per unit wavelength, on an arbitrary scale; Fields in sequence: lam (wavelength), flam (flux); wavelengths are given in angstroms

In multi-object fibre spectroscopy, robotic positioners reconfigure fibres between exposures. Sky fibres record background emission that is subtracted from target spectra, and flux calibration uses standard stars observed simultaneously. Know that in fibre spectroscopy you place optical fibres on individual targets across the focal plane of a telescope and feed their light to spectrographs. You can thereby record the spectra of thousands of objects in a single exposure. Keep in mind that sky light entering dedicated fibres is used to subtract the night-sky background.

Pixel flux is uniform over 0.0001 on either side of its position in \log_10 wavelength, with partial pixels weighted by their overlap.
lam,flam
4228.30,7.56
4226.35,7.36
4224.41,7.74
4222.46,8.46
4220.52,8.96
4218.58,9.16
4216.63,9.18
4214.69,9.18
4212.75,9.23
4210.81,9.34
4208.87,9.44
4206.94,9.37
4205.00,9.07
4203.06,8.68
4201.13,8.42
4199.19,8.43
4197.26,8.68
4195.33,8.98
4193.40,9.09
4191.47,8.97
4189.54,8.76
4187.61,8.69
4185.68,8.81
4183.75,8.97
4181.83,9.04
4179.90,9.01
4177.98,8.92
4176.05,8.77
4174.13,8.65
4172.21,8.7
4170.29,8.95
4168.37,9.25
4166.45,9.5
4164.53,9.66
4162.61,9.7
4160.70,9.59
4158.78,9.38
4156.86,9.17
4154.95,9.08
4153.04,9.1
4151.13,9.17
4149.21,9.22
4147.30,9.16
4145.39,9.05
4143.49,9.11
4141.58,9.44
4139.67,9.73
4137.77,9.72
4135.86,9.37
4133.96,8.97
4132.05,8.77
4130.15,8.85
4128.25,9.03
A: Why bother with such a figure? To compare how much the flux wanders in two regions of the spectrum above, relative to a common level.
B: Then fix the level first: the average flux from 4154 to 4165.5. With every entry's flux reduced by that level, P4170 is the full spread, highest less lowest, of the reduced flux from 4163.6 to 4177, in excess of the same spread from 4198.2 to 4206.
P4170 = 0.4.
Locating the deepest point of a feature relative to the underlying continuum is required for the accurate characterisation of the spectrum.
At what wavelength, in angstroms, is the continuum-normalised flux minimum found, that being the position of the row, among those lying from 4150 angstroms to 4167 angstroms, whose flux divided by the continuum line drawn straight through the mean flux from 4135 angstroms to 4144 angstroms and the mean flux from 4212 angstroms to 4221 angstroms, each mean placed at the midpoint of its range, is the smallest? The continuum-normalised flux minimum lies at 4154.95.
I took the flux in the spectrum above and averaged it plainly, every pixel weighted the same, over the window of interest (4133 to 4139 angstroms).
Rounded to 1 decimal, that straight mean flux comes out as 9.4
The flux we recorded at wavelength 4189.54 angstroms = 8.76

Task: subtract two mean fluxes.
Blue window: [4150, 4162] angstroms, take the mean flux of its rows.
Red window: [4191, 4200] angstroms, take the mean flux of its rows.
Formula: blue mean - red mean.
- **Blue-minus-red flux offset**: 0.42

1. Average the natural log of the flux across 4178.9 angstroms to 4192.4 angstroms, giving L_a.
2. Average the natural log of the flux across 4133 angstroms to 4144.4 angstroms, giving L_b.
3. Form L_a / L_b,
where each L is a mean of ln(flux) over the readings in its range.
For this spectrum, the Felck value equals 0.98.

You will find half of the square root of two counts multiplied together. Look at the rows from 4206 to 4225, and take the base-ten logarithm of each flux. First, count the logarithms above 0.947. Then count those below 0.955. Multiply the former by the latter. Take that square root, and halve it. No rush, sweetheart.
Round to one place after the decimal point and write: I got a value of 2.4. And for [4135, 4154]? 0.0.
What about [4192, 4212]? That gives 2.7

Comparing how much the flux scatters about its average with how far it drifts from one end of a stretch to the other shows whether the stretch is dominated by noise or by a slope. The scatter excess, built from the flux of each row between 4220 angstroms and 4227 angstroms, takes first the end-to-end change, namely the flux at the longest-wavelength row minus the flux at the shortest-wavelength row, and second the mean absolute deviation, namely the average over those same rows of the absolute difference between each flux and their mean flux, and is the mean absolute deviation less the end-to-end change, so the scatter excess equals 2.18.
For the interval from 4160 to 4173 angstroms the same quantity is 1.21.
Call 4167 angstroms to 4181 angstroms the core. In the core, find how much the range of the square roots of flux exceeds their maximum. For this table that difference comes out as -2.94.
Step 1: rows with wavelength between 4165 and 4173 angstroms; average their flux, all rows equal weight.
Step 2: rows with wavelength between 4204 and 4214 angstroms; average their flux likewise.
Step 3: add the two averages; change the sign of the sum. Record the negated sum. -18.4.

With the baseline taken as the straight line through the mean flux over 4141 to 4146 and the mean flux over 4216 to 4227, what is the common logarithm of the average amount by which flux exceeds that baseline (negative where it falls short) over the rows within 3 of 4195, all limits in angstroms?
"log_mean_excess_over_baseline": -0.7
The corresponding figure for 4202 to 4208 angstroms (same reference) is -0.4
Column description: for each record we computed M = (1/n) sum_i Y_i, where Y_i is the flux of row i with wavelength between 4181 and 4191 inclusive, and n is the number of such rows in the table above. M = 8.9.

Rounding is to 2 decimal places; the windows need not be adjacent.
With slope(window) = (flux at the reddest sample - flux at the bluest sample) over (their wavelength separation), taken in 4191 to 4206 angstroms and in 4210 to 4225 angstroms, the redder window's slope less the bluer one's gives -0.13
